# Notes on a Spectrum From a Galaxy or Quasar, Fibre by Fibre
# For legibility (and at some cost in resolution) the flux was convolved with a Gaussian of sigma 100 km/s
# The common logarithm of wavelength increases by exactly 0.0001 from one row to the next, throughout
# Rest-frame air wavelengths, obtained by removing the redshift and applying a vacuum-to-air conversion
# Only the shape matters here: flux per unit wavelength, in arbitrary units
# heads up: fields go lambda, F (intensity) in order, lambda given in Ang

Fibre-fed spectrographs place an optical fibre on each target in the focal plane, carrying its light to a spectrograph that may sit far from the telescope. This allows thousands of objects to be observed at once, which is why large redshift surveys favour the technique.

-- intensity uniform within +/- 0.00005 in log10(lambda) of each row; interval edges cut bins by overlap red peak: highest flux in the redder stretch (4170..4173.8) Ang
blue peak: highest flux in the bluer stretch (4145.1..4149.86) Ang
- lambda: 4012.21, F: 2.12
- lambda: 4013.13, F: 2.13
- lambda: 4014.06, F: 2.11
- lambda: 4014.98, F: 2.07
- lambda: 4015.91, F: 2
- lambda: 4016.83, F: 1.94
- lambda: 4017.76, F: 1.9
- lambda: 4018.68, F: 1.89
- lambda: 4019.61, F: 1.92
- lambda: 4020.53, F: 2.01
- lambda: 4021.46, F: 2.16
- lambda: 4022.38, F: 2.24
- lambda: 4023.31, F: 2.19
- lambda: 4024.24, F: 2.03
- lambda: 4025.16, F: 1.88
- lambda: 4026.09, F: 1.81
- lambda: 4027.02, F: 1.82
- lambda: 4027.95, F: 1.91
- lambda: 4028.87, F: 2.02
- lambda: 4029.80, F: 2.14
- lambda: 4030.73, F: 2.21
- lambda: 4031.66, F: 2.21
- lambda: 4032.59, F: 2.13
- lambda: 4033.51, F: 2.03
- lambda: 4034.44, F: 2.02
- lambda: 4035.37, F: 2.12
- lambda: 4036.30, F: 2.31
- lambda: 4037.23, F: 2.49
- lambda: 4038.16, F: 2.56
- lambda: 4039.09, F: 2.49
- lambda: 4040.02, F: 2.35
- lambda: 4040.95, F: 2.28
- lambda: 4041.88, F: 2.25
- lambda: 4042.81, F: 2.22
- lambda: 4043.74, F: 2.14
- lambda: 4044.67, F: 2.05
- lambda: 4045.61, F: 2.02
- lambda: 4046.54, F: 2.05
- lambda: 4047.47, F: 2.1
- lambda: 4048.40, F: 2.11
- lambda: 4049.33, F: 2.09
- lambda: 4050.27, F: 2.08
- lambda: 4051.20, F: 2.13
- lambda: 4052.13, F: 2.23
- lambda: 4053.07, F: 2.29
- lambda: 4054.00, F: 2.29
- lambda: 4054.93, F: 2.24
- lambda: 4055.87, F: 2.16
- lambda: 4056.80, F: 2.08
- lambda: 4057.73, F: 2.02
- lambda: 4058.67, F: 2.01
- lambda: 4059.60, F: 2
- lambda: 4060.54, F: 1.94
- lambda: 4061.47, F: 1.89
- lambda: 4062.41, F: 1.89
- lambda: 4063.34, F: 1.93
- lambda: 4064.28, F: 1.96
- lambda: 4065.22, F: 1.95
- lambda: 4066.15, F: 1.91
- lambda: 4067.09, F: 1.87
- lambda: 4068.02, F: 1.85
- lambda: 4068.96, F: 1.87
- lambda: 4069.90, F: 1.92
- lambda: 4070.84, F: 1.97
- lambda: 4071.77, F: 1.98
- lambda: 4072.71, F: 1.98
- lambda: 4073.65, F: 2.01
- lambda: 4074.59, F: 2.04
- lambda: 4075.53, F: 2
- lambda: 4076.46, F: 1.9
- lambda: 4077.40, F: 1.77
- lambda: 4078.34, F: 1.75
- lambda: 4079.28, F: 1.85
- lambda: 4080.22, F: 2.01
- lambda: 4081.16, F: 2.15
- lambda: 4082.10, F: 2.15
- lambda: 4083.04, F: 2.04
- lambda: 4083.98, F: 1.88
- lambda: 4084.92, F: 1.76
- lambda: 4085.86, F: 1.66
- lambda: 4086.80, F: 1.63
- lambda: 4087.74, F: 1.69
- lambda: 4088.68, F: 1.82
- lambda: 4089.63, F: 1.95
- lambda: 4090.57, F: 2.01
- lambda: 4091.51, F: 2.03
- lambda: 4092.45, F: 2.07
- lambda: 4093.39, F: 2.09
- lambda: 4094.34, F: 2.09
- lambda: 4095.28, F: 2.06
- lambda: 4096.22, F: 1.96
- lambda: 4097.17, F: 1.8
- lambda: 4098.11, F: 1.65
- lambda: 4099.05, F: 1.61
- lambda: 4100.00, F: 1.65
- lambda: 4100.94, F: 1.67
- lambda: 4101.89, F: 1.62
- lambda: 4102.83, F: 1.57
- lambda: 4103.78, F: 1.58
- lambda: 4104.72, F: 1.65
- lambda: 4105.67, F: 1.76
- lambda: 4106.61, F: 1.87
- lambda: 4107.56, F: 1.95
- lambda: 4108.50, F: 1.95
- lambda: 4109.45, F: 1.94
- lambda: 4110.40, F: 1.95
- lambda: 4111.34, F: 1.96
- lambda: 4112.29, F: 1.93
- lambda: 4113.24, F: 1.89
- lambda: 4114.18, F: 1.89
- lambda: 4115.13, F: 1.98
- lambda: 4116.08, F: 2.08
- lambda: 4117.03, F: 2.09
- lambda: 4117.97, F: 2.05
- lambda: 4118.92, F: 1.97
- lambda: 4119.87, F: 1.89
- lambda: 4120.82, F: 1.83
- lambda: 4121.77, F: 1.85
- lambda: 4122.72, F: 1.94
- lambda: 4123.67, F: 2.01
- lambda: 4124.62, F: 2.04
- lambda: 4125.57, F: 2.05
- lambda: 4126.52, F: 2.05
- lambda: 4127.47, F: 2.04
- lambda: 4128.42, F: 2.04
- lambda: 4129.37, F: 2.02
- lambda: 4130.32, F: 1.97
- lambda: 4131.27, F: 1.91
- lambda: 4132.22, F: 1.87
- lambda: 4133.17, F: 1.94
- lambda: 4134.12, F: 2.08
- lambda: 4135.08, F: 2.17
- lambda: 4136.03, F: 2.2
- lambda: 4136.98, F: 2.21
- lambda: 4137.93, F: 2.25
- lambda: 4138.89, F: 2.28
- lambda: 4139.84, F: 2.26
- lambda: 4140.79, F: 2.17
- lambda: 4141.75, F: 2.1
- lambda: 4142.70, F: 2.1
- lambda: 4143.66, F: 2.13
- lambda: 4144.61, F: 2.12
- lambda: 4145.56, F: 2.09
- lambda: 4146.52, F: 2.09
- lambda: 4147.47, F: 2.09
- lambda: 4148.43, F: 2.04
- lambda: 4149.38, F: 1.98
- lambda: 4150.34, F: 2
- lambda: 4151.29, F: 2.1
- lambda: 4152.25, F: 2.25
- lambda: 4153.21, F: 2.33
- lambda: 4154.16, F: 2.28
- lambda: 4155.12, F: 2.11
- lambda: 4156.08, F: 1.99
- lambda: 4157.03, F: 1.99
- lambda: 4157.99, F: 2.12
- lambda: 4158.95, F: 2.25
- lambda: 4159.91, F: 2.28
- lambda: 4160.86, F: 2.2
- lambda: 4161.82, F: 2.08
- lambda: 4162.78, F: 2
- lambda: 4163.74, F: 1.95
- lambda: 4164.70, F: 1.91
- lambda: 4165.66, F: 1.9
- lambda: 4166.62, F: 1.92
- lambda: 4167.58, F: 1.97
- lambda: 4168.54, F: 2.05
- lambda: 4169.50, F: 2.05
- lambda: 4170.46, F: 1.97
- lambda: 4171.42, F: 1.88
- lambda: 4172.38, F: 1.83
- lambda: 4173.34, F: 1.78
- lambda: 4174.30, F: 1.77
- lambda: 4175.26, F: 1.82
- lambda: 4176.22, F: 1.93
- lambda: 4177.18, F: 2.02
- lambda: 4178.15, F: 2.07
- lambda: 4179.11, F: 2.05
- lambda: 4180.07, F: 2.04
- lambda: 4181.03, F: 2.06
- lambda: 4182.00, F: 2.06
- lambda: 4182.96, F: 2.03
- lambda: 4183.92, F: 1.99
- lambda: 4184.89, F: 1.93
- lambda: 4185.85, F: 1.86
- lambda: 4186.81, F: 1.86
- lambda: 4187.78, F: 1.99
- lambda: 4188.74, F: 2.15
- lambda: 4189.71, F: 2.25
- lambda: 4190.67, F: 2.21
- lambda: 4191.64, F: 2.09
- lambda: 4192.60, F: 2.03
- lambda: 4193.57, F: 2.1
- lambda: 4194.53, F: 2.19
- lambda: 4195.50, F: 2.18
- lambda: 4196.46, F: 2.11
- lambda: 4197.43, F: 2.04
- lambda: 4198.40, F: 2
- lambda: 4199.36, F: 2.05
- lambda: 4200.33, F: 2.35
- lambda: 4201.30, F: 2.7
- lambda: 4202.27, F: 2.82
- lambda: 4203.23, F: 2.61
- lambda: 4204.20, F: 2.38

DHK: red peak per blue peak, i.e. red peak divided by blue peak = 0.94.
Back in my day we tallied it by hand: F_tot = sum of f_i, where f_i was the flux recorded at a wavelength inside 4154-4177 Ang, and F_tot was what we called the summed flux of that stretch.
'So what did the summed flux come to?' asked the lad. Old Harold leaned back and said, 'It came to 48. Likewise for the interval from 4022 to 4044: 52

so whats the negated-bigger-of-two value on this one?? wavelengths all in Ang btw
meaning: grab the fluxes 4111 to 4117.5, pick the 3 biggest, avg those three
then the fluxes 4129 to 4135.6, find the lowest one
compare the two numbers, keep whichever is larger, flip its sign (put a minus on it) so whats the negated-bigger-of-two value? -2.05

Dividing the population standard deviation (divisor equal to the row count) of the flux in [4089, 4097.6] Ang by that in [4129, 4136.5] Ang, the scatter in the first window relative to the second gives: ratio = 0.78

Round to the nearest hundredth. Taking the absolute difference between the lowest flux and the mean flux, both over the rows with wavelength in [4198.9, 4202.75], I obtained 0.43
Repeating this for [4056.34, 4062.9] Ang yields 0.09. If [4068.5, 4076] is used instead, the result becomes 0.10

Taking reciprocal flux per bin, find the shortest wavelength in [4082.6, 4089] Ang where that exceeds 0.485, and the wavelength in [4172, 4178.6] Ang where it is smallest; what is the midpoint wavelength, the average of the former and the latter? 4130.6 Ang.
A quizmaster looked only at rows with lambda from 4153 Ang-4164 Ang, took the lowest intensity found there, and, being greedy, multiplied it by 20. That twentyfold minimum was 39.0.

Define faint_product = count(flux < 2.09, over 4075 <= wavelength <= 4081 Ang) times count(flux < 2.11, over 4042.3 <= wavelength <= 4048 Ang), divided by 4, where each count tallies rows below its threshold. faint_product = 6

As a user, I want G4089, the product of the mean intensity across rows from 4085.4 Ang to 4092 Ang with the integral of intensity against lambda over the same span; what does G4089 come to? 22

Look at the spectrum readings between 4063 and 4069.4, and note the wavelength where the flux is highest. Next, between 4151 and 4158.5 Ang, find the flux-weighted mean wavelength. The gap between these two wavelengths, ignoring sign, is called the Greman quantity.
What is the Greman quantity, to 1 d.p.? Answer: 90.3 Ang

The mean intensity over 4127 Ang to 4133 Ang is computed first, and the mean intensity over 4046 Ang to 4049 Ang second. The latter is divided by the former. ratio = 1.06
